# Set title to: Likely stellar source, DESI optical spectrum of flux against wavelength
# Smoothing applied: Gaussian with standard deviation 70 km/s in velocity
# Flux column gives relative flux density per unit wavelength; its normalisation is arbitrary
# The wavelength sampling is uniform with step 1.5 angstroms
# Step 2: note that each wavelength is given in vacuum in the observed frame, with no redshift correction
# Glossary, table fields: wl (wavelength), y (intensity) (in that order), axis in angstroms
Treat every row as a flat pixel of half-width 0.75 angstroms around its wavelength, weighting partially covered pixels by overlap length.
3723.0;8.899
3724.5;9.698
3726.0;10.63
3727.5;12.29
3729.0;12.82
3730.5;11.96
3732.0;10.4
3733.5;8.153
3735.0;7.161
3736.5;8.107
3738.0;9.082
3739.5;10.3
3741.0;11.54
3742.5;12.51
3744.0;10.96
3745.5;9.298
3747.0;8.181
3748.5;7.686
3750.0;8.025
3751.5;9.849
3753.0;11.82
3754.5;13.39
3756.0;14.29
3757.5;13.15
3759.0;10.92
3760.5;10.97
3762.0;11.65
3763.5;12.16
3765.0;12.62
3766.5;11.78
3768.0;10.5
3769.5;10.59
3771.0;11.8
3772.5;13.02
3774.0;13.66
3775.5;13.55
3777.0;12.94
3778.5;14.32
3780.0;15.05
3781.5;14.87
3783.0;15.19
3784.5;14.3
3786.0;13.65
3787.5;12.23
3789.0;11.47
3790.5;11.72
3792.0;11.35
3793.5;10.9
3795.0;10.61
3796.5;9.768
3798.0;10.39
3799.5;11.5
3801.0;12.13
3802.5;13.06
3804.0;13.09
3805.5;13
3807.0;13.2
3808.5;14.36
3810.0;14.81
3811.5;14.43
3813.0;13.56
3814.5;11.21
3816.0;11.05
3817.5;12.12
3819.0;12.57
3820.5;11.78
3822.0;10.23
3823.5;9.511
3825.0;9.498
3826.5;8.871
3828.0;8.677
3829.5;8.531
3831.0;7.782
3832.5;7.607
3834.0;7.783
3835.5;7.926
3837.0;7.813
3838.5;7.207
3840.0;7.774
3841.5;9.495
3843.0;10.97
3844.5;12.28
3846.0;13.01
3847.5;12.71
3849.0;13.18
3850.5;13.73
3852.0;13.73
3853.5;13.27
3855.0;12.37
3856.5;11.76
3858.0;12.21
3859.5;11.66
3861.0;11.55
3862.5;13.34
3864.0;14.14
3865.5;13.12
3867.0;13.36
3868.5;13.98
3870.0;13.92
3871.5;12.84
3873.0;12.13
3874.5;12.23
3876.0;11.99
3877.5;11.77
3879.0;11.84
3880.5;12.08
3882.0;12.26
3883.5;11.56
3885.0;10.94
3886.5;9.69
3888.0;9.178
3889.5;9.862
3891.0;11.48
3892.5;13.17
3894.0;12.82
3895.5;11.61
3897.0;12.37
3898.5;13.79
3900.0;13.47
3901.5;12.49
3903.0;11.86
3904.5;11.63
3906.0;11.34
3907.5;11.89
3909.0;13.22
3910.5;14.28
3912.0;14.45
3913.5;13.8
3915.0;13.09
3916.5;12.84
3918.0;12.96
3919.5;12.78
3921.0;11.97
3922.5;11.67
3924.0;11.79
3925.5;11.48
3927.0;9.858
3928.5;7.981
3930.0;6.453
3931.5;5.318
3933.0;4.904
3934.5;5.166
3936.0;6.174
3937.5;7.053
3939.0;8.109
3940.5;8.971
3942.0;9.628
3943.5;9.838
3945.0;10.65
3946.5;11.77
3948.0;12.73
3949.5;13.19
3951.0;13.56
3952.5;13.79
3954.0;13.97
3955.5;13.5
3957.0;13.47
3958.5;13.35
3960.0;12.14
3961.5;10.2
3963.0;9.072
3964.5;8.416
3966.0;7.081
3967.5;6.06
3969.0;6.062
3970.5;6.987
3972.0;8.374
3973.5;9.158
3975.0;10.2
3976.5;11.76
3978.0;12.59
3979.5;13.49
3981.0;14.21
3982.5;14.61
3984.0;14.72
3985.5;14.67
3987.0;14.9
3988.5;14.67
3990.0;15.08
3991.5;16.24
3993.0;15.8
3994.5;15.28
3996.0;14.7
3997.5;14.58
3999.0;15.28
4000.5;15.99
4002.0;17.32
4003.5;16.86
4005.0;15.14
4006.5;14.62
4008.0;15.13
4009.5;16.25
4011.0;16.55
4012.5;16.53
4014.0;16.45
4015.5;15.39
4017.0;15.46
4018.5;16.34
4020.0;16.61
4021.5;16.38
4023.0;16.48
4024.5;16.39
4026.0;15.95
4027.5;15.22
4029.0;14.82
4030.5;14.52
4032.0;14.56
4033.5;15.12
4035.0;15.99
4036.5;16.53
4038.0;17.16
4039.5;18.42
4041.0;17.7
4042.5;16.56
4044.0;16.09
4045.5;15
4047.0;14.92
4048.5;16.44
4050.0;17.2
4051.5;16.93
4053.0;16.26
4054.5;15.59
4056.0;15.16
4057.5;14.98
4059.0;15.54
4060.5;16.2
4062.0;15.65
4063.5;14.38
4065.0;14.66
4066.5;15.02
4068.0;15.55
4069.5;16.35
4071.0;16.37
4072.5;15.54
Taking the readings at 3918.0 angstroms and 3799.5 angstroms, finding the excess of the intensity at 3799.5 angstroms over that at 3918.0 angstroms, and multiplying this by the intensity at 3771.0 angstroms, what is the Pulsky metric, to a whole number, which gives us -17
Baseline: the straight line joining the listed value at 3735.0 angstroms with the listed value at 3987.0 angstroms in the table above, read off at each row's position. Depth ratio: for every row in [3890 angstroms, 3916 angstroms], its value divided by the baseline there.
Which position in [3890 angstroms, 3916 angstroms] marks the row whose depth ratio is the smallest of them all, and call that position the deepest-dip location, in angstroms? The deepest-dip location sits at 3906.0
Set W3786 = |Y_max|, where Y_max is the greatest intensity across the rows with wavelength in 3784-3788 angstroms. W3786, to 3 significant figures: 14.3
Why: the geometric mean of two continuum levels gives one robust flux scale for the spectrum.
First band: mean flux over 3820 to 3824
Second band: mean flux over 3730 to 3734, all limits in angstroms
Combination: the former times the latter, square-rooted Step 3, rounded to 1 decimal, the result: 10.3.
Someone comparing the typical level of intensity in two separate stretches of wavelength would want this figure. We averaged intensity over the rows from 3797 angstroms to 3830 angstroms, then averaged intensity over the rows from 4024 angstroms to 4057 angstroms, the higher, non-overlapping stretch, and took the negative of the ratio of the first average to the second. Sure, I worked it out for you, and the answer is -0.73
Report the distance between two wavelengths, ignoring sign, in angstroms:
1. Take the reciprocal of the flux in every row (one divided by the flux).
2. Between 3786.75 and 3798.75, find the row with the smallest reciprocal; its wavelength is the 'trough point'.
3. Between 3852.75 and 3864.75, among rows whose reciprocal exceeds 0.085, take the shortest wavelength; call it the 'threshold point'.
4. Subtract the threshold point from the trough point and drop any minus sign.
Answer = 69.0 angstroms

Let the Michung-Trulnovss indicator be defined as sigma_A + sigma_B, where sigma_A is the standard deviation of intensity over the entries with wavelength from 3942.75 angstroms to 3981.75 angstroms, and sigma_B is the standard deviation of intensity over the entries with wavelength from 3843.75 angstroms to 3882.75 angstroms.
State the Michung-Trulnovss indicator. 3.4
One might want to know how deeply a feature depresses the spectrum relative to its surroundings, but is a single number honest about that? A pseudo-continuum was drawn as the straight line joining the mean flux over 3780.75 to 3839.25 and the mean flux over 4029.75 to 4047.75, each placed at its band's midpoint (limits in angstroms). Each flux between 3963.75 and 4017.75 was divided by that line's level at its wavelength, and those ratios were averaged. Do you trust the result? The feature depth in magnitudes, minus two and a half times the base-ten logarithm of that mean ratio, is 0.12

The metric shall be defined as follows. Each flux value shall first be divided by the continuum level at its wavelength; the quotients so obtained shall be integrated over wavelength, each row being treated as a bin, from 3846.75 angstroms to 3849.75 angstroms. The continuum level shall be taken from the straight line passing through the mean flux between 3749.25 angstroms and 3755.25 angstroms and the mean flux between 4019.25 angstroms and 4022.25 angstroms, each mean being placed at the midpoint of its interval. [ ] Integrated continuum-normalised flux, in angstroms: 3.0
